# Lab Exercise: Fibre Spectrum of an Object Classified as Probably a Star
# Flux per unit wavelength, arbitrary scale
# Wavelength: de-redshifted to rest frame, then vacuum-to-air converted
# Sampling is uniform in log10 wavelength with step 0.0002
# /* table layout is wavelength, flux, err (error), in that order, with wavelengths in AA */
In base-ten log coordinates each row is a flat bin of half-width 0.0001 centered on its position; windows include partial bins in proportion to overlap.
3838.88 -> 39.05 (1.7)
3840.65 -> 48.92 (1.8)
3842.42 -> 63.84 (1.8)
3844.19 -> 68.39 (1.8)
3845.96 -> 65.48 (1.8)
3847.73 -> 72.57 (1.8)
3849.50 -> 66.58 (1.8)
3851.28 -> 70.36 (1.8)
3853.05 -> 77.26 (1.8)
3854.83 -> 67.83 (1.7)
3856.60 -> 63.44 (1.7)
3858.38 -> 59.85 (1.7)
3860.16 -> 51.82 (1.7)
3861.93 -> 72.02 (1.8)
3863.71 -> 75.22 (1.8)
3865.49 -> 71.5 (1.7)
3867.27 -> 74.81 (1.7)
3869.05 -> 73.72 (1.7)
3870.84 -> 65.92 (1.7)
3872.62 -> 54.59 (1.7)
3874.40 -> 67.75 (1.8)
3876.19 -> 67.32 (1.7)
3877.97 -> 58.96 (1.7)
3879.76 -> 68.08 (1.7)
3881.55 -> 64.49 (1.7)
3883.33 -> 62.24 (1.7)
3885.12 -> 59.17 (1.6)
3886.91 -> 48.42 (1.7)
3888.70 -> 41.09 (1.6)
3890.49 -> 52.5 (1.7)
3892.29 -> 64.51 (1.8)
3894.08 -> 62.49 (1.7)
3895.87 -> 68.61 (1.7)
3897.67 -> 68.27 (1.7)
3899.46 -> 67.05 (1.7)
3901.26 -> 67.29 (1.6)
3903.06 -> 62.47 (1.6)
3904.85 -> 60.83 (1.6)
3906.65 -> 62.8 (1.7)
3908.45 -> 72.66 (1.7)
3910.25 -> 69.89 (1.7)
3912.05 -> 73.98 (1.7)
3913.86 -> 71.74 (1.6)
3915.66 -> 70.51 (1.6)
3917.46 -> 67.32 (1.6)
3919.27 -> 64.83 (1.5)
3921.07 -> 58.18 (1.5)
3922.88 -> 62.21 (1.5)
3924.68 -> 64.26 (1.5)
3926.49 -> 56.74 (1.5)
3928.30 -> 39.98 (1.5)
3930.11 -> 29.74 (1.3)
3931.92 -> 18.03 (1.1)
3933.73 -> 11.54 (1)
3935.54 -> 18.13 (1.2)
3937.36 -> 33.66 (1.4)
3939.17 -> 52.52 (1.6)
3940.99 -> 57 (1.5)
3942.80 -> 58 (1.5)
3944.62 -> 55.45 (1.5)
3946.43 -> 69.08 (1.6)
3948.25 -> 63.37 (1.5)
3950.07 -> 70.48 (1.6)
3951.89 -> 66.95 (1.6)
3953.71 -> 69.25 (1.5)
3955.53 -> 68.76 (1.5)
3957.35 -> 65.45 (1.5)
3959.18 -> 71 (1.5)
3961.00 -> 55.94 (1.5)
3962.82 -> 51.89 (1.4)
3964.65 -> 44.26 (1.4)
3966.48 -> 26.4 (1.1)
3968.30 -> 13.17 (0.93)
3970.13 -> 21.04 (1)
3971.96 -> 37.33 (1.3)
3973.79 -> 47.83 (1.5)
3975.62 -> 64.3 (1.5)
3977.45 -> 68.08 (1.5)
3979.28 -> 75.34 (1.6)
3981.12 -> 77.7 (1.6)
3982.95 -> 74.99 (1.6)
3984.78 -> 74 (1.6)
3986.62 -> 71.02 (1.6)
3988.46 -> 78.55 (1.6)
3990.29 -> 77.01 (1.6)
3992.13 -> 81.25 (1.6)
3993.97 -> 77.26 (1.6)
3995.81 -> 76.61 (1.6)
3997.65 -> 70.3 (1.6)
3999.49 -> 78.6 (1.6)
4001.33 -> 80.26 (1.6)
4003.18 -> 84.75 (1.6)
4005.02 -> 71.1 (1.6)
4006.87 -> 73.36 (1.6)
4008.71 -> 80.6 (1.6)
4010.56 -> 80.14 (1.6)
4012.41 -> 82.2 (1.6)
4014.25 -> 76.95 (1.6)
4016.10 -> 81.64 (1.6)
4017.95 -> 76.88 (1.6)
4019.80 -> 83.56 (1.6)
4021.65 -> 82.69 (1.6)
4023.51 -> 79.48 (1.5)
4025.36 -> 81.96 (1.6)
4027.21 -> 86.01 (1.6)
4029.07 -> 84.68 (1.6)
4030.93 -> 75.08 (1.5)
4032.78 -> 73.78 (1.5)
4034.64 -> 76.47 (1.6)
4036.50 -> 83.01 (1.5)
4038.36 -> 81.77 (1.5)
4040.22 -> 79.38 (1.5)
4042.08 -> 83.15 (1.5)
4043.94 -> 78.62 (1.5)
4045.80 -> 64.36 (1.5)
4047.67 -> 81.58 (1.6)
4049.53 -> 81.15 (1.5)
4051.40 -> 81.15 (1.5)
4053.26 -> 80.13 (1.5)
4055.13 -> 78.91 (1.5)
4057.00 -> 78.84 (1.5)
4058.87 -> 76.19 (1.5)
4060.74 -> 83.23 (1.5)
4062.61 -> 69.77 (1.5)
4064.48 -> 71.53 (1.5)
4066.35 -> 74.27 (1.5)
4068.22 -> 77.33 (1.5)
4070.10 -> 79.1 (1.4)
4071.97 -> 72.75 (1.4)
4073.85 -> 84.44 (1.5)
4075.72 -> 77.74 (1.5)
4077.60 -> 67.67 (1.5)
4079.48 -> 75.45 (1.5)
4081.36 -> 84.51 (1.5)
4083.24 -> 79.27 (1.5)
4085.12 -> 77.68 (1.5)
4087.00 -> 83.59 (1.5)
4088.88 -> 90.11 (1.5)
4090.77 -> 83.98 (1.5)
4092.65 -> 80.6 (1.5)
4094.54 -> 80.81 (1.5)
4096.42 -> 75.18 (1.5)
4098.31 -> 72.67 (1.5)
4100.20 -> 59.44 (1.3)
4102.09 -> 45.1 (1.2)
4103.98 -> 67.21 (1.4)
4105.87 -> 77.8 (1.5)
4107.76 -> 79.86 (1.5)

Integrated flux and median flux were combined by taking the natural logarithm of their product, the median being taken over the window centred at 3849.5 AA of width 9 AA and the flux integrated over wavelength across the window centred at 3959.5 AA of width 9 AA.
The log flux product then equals 10.6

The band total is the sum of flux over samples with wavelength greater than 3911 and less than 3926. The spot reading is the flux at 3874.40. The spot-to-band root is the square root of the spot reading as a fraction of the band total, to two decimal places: 0.36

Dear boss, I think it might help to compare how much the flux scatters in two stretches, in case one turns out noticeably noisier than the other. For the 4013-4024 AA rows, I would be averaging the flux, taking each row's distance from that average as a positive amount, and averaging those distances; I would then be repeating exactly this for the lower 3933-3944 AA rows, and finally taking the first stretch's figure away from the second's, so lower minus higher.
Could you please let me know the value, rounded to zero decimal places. 15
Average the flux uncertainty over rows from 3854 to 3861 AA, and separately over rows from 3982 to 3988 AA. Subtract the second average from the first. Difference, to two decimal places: 0.10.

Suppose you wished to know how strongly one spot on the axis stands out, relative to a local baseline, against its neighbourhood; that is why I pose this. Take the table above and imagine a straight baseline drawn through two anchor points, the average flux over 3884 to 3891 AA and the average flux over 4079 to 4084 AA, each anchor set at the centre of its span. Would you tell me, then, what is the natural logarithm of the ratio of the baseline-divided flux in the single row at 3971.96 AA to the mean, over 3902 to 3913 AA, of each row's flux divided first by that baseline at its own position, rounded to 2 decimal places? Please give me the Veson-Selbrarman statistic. -0.75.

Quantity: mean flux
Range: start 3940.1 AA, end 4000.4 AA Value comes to 62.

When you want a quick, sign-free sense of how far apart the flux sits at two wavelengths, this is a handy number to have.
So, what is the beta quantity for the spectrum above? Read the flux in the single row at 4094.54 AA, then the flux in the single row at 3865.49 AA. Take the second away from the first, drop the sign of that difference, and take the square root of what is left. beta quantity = 3.05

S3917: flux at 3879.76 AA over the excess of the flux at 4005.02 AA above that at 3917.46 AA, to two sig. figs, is 18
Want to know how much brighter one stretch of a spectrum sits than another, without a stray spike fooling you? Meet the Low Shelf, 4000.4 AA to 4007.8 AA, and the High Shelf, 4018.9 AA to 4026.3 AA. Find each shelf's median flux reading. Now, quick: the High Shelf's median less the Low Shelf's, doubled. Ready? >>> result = 11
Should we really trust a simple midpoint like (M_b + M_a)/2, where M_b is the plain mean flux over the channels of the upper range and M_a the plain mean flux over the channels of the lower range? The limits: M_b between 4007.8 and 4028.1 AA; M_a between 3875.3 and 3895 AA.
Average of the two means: 70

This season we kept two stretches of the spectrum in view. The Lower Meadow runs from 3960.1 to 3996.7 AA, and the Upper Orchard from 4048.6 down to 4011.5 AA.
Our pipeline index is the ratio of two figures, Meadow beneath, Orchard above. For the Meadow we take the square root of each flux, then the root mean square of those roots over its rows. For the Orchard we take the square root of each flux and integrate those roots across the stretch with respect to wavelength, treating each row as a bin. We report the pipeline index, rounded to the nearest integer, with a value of 43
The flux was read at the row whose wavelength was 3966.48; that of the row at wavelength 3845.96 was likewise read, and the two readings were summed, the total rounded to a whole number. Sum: 92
